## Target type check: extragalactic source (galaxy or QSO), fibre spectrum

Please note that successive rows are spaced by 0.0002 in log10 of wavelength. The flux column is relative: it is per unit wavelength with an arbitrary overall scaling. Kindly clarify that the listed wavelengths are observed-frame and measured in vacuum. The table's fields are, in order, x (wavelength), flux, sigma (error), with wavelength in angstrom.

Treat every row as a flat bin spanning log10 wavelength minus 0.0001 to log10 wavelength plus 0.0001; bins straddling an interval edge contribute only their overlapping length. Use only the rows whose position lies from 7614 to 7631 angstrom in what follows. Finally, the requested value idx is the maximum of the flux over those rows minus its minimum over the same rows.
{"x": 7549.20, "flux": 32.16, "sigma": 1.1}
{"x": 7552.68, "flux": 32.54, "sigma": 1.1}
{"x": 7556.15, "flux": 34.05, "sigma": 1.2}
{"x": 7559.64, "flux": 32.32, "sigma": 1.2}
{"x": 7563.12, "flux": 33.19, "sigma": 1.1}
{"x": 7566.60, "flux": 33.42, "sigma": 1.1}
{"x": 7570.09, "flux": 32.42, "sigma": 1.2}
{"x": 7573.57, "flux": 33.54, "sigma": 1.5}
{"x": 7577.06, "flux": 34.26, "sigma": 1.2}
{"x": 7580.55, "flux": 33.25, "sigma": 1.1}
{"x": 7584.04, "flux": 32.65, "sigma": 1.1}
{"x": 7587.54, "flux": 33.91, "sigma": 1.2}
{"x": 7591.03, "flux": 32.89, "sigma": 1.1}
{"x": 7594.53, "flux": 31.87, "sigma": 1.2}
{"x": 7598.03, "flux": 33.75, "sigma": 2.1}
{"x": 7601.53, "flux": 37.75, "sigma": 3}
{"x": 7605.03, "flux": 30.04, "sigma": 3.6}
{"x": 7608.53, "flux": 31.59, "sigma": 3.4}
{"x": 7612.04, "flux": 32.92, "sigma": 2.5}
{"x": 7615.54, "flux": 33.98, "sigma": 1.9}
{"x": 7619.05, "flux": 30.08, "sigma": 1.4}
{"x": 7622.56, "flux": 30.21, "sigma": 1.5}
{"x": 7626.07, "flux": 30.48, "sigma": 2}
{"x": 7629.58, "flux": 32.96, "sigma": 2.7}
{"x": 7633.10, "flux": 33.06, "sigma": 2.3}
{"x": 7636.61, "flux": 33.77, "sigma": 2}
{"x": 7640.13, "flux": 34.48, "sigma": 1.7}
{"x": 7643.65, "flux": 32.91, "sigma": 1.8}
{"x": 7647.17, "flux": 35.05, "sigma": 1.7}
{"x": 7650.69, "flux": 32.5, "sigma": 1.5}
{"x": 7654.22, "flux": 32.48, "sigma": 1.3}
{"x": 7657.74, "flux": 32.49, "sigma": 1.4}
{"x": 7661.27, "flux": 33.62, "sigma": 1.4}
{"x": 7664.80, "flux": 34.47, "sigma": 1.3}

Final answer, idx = 3.9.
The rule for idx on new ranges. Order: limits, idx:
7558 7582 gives 1.9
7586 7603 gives 5.9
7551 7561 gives 1.7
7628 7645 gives 1.6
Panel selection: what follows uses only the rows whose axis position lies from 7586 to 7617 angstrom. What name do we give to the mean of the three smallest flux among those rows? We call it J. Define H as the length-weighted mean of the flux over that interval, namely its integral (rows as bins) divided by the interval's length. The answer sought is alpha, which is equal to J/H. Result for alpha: 0.94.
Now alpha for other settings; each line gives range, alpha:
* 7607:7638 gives 0.94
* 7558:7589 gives 0.98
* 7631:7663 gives 0.97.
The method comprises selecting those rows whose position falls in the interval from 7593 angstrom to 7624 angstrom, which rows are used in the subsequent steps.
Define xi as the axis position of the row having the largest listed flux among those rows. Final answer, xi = 7601.53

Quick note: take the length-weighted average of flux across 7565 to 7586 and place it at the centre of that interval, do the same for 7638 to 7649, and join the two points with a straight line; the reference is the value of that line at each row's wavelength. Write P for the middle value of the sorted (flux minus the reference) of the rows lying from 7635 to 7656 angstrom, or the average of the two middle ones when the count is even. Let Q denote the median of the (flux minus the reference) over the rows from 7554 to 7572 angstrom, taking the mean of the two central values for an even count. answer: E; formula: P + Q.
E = -0.6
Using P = -0.74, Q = 0.1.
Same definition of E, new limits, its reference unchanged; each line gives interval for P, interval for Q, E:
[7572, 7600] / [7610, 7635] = -0.9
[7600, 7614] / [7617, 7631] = -5.0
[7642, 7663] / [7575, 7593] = -1.5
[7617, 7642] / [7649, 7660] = -2.8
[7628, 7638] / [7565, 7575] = -0.7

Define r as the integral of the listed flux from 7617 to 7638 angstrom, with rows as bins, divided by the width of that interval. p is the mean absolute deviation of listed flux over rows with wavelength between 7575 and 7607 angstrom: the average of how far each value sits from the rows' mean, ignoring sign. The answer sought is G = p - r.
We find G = -30.4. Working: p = 1.4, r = 31.8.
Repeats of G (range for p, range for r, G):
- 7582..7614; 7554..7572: -31.7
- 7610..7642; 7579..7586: -31.5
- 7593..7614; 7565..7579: -31.6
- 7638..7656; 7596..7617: -32.3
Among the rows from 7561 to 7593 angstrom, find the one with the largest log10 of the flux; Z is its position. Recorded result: 7577.06 angstrom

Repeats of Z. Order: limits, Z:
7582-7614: 7601.53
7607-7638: 7615.54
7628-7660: 7647.17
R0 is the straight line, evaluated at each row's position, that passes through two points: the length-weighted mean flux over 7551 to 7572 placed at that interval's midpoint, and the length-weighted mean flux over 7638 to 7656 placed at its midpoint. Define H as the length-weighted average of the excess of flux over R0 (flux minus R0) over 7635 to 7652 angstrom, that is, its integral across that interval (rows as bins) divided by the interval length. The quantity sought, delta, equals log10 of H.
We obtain -0.5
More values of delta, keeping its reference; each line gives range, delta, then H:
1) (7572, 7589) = -0.4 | 0.40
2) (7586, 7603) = -0.1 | 0.78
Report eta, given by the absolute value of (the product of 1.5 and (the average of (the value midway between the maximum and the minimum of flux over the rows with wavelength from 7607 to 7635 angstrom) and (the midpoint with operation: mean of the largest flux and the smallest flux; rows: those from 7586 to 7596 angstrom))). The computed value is 48.7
